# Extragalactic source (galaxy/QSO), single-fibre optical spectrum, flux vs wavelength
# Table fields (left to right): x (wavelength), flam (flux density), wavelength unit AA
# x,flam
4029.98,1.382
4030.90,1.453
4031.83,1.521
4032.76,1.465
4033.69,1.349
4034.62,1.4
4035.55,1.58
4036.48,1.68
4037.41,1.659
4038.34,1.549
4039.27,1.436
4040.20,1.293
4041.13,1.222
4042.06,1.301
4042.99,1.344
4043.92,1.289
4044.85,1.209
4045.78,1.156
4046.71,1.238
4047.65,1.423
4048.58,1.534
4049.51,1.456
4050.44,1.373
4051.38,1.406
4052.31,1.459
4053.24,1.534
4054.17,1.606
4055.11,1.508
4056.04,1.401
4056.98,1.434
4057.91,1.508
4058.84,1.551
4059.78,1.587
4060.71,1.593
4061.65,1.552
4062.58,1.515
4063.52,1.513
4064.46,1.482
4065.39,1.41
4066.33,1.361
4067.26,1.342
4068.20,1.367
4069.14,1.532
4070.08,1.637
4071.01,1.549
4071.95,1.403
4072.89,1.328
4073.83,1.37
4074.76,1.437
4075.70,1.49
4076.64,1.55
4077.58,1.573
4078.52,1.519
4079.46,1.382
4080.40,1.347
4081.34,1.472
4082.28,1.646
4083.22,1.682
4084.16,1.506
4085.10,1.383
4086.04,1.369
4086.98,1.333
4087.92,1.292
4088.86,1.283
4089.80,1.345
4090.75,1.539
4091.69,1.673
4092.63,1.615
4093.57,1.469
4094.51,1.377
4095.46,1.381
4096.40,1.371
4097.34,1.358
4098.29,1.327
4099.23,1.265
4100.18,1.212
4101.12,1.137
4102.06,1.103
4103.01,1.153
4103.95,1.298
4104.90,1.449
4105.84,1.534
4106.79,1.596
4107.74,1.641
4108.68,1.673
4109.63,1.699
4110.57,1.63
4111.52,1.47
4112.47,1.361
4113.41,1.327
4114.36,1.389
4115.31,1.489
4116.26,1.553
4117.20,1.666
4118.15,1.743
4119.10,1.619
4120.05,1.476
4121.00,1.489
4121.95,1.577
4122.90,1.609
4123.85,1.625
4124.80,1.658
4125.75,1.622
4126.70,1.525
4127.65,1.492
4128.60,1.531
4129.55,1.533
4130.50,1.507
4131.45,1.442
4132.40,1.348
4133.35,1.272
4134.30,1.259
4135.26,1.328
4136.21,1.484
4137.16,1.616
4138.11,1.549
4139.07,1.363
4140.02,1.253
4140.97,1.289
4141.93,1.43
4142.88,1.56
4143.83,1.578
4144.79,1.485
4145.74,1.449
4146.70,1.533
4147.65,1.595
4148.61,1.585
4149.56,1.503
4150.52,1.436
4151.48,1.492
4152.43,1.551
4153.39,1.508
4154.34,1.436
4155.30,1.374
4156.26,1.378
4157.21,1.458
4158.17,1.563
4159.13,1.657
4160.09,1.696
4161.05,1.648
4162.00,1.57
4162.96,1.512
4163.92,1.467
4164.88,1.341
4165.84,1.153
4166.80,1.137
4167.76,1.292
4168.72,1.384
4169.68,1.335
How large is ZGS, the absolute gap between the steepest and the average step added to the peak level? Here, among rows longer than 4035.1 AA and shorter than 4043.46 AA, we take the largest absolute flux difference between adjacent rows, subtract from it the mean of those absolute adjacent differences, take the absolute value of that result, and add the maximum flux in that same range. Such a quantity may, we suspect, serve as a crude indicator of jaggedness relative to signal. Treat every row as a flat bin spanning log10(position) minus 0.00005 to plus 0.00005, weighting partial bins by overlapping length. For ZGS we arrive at 1.74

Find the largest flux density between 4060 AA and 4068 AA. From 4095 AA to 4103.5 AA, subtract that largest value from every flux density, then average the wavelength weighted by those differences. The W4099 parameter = 4099.9 AA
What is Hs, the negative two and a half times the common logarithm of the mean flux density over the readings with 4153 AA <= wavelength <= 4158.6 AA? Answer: -0.41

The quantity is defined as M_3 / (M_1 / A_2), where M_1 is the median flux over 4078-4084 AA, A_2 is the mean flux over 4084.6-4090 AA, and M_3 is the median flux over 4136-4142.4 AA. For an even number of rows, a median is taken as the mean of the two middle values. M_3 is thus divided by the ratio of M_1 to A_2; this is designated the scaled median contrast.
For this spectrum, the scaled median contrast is 1.28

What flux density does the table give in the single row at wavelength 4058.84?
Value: 1.551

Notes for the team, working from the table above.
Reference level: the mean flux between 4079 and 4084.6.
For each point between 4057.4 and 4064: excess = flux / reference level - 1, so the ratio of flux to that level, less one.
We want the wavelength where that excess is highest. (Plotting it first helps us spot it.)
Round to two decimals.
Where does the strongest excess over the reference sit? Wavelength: 4060.71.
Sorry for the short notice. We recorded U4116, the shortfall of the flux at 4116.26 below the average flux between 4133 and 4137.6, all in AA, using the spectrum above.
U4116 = -0.16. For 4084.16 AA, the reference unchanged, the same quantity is -0.11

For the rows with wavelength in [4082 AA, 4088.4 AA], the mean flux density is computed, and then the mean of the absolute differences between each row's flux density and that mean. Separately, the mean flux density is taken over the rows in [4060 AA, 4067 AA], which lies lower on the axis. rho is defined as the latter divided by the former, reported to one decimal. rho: 11.4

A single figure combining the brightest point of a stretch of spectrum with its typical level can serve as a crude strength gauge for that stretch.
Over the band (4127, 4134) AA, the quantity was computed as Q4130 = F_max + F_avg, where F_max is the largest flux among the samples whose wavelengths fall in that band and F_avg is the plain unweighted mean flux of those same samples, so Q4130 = 2.98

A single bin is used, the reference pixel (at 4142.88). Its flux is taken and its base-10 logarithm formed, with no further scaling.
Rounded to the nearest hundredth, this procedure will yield 0.19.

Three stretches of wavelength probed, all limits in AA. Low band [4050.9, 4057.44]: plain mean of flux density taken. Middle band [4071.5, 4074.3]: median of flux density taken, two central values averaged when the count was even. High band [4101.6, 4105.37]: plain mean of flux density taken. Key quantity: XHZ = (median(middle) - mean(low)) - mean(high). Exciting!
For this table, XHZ -1.36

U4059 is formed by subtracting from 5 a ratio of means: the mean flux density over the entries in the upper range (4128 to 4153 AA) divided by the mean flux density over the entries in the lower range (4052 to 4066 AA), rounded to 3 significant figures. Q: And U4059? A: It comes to 4.03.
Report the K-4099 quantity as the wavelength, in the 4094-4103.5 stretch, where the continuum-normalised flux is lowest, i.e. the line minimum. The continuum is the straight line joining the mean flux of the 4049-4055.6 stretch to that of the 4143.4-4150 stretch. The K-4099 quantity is 4102.06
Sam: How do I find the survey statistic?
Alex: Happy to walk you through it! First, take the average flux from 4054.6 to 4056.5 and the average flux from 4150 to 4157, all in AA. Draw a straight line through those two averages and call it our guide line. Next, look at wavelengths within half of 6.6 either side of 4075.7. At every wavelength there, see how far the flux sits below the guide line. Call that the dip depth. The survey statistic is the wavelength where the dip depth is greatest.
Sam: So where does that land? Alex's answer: 4072.89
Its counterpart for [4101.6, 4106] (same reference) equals 4102.06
